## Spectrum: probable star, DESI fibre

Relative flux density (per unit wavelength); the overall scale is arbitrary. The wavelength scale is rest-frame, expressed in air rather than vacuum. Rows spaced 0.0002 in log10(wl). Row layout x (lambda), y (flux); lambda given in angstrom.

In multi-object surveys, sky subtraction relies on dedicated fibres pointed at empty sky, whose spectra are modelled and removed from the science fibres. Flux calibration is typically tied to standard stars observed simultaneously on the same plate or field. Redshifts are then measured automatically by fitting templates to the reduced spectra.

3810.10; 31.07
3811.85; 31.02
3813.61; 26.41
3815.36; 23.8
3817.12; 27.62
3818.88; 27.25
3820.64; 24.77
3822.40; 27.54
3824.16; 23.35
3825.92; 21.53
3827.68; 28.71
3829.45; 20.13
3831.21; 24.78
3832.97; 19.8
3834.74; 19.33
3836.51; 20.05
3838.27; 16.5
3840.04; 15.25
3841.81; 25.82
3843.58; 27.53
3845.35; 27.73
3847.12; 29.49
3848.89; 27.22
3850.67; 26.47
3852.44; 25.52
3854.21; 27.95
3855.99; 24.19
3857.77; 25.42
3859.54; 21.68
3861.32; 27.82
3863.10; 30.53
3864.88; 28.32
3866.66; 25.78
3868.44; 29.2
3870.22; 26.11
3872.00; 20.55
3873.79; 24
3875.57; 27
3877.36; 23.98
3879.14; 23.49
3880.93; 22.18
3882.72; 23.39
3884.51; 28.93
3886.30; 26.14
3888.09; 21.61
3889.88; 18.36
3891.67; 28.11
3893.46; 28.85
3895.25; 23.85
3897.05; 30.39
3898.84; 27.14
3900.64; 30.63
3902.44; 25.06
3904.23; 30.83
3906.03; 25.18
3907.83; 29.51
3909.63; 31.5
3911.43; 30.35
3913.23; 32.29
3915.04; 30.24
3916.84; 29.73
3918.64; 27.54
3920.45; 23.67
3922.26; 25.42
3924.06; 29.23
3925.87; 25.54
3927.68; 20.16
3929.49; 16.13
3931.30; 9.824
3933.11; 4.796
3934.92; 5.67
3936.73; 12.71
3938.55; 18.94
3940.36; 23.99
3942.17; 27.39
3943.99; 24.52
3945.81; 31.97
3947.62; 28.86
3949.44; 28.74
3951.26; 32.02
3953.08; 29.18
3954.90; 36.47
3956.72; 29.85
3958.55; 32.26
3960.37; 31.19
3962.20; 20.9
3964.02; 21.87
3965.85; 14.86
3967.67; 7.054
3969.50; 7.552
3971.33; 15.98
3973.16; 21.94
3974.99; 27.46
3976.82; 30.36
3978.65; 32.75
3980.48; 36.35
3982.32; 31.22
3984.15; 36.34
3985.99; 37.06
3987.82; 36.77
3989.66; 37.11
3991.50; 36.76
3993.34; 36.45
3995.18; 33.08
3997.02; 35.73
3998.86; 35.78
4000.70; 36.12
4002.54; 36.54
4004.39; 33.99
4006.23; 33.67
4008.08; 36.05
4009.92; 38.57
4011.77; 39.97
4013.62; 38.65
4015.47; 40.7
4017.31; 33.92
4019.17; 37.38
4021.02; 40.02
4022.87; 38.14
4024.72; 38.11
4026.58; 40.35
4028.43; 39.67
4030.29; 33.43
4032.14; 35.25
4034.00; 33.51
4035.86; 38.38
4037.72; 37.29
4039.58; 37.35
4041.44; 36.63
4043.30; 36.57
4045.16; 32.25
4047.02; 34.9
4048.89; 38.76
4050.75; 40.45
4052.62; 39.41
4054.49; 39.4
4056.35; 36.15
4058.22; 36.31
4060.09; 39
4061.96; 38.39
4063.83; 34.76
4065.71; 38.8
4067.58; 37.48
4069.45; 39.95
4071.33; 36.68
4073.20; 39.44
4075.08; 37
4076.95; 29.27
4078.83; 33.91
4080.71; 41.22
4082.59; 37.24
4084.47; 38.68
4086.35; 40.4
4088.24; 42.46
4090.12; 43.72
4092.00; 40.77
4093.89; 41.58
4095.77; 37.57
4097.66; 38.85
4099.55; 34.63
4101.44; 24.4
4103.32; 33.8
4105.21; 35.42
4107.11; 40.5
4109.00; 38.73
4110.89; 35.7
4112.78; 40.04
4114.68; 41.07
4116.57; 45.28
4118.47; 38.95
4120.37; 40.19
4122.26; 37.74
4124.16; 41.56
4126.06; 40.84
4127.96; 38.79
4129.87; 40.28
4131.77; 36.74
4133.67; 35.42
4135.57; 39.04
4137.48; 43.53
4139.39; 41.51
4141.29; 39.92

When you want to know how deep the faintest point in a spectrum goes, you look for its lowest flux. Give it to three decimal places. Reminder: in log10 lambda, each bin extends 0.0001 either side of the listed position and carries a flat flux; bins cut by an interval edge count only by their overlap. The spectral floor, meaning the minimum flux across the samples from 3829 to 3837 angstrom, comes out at 19.330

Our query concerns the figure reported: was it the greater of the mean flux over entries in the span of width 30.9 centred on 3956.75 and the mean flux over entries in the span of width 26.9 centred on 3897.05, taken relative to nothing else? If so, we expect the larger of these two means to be 27.1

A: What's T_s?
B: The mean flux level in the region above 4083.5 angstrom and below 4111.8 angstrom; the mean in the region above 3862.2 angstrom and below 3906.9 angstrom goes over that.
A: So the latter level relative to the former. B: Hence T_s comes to 0.69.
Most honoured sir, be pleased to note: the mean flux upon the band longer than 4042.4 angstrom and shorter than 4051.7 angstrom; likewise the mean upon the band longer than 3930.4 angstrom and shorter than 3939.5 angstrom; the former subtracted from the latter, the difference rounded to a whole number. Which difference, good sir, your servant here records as -26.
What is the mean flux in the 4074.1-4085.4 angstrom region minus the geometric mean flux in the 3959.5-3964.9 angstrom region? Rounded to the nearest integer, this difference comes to 12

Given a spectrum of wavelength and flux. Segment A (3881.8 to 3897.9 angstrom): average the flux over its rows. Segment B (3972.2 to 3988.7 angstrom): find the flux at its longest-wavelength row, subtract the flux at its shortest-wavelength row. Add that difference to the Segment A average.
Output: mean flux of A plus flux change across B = 40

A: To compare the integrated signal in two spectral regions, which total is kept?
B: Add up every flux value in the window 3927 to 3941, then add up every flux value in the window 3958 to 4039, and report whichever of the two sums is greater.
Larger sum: 1437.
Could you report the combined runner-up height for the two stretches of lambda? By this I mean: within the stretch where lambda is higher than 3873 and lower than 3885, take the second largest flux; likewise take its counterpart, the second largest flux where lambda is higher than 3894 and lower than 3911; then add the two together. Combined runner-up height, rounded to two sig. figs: 58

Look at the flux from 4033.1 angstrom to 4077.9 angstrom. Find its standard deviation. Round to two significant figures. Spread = 2.6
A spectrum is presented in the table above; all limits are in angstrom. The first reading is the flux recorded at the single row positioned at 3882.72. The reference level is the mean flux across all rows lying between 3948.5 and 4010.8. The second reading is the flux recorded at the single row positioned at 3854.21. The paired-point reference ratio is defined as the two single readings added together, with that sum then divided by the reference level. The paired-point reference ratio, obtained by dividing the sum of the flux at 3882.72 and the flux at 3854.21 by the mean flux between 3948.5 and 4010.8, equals 1.70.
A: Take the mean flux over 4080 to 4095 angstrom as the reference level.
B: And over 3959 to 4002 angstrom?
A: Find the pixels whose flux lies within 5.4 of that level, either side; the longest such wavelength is 4000.70 angstrom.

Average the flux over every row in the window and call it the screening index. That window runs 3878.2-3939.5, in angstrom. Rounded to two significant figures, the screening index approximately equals 24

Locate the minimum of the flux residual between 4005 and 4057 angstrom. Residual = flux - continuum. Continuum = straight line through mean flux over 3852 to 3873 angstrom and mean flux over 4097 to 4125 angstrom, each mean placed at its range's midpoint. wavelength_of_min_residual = 4045.16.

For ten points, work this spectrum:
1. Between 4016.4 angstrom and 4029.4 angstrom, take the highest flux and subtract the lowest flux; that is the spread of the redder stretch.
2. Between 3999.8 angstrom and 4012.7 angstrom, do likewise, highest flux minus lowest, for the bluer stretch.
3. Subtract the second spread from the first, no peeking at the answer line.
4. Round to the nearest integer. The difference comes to 0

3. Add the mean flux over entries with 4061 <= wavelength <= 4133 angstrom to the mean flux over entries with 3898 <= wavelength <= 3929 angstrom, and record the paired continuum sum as 66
